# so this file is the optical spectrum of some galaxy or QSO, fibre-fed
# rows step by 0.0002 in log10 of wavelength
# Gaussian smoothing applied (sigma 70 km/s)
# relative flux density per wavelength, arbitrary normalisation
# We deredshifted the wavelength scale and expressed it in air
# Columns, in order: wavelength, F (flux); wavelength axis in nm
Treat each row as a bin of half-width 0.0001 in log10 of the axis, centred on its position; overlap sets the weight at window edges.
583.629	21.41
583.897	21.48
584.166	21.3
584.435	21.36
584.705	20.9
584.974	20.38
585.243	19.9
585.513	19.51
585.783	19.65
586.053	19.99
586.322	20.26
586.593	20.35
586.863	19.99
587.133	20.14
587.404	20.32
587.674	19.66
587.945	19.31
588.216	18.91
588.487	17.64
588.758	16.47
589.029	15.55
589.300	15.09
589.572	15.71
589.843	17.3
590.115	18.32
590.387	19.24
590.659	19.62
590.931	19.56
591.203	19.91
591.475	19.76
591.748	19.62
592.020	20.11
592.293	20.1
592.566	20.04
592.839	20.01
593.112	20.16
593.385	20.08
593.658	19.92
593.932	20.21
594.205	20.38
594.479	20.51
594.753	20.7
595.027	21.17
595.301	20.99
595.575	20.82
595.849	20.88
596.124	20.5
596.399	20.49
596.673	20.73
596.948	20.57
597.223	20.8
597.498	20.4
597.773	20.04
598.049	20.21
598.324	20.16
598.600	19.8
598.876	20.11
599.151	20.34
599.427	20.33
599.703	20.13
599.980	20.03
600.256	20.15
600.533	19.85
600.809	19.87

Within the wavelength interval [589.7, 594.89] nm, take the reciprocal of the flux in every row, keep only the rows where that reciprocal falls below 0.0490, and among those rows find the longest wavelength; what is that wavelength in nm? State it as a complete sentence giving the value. 594.753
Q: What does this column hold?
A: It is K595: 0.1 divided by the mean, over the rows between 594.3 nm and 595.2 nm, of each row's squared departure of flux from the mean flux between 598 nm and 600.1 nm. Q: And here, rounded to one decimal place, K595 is 0.2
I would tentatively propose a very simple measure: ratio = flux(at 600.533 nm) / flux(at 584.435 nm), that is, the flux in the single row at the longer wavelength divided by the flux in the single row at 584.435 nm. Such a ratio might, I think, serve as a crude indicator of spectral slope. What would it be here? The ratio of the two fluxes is 0.93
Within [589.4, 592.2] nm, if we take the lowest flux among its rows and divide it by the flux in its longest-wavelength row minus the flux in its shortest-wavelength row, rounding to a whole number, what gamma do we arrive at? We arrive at 4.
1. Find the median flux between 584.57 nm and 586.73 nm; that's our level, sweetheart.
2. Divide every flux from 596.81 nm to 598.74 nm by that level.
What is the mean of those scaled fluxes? 1.01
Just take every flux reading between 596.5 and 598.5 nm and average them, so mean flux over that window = 20.4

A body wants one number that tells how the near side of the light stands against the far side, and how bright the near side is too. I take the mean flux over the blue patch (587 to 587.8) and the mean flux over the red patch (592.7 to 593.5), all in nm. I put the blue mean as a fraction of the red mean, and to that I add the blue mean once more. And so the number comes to 21.0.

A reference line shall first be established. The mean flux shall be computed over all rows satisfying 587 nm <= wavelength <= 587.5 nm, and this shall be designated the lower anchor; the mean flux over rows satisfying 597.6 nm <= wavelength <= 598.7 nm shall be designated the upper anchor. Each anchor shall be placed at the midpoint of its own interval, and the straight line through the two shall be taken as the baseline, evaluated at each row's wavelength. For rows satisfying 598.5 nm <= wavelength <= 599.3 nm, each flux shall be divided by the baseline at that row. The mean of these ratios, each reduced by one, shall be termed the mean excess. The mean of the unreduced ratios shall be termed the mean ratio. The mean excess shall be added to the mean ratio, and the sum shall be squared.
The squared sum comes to 1.01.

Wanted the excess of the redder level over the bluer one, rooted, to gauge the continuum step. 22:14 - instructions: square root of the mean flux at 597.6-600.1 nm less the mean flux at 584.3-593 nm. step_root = 0.96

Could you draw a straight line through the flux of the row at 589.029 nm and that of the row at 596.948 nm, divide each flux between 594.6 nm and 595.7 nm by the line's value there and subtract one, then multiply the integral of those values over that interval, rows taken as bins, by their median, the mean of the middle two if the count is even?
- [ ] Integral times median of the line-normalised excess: 0.0065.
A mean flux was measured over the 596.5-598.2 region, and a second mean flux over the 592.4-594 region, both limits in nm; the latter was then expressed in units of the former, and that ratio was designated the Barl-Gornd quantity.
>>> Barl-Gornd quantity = 0.98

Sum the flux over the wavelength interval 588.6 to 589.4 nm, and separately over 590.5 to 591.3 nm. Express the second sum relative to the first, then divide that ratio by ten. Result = 0.13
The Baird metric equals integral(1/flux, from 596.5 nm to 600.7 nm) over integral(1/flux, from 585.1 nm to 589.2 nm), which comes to 0.96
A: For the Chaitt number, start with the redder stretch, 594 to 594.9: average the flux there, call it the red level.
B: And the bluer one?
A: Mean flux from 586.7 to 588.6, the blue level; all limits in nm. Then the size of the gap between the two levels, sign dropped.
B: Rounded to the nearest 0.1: 1.1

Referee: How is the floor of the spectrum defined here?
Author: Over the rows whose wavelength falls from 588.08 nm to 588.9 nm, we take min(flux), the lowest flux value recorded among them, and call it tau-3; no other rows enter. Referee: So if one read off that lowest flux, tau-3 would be 16.47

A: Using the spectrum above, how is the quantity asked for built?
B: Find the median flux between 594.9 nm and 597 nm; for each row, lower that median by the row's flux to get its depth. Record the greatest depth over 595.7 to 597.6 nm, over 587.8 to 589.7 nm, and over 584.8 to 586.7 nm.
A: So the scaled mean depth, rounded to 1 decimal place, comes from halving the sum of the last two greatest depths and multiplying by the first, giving 1.3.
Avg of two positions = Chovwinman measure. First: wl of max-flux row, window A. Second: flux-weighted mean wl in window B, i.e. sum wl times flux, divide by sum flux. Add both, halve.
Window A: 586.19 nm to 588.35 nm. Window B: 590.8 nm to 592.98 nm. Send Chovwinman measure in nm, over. 589.24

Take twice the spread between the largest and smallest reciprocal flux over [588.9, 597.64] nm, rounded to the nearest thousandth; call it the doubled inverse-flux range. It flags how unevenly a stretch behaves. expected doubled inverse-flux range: 0.038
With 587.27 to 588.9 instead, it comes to 0.023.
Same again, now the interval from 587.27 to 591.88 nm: 0.034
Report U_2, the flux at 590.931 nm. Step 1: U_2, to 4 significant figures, 19.56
